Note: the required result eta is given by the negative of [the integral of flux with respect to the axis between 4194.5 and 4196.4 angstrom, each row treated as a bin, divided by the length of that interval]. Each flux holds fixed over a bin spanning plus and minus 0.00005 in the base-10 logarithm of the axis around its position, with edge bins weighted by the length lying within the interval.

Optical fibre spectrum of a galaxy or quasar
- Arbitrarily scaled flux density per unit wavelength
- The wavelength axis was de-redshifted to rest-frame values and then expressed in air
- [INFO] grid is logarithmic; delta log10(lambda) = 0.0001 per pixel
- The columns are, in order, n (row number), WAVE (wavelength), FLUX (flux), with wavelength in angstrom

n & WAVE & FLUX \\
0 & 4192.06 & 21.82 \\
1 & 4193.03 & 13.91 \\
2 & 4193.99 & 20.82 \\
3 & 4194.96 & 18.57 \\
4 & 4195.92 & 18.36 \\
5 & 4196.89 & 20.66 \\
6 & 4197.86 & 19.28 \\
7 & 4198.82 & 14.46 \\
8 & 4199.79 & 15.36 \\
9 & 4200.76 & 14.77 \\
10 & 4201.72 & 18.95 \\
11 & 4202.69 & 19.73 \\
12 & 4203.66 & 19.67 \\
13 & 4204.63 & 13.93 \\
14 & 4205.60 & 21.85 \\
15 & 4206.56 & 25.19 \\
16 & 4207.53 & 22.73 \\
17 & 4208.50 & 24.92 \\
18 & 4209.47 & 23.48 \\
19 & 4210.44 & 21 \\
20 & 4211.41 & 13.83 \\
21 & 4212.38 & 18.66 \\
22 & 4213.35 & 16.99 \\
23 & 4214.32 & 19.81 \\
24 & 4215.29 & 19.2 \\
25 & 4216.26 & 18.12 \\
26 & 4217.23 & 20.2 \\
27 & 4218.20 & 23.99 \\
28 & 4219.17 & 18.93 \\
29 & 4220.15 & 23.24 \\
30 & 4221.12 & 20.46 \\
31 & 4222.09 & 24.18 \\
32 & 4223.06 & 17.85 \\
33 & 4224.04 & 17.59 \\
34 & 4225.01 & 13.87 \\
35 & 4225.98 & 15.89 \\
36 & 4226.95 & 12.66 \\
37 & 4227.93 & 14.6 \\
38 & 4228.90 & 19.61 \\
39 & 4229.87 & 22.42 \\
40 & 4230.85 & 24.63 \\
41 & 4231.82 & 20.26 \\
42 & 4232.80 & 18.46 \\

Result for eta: -19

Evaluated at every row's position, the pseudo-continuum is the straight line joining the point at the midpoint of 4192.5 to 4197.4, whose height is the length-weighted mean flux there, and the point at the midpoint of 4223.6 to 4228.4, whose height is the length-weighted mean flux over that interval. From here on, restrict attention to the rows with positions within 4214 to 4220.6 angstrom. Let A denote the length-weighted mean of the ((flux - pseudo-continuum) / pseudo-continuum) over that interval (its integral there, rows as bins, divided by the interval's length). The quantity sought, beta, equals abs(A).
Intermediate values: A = 0.29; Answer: 0.29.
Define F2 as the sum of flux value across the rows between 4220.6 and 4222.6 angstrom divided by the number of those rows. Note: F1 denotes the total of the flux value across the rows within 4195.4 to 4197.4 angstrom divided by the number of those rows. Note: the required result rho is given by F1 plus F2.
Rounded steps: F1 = 19.5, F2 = 22.3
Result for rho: 41.8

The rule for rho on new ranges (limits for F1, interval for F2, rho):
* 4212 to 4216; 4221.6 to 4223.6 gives 39.7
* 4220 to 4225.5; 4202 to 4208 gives 40.0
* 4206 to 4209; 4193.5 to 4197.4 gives 43.9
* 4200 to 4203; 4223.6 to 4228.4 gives 32.7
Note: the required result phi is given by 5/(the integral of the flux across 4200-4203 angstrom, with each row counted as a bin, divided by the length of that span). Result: 0.286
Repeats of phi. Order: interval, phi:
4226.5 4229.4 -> 0.318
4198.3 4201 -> 0.335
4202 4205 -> 0.278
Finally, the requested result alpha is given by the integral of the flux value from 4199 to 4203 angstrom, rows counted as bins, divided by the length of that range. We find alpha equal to 16.9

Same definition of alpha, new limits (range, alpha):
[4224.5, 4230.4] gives 16.6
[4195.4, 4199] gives 18.5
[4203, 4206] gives 18.4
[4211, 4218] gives 18.4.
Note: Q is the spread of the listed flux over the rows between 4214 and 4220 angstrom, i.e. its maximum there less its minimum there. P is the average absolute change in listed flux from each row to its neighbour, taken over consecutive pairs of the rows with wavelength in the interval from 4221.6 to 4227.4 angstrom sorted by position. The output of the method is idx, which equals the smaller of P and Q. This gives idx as 3.1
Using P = 3.1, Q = 5.9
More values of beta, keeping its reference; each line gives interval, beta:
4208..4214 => 0.19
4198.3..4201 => 0.17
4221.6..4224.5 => 0.30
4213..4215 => 0.14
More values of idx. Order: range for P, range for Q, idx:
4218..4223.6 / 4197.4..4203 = 4.4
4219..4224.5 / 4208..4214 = 3.5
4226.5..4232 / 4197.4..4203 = 3.3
